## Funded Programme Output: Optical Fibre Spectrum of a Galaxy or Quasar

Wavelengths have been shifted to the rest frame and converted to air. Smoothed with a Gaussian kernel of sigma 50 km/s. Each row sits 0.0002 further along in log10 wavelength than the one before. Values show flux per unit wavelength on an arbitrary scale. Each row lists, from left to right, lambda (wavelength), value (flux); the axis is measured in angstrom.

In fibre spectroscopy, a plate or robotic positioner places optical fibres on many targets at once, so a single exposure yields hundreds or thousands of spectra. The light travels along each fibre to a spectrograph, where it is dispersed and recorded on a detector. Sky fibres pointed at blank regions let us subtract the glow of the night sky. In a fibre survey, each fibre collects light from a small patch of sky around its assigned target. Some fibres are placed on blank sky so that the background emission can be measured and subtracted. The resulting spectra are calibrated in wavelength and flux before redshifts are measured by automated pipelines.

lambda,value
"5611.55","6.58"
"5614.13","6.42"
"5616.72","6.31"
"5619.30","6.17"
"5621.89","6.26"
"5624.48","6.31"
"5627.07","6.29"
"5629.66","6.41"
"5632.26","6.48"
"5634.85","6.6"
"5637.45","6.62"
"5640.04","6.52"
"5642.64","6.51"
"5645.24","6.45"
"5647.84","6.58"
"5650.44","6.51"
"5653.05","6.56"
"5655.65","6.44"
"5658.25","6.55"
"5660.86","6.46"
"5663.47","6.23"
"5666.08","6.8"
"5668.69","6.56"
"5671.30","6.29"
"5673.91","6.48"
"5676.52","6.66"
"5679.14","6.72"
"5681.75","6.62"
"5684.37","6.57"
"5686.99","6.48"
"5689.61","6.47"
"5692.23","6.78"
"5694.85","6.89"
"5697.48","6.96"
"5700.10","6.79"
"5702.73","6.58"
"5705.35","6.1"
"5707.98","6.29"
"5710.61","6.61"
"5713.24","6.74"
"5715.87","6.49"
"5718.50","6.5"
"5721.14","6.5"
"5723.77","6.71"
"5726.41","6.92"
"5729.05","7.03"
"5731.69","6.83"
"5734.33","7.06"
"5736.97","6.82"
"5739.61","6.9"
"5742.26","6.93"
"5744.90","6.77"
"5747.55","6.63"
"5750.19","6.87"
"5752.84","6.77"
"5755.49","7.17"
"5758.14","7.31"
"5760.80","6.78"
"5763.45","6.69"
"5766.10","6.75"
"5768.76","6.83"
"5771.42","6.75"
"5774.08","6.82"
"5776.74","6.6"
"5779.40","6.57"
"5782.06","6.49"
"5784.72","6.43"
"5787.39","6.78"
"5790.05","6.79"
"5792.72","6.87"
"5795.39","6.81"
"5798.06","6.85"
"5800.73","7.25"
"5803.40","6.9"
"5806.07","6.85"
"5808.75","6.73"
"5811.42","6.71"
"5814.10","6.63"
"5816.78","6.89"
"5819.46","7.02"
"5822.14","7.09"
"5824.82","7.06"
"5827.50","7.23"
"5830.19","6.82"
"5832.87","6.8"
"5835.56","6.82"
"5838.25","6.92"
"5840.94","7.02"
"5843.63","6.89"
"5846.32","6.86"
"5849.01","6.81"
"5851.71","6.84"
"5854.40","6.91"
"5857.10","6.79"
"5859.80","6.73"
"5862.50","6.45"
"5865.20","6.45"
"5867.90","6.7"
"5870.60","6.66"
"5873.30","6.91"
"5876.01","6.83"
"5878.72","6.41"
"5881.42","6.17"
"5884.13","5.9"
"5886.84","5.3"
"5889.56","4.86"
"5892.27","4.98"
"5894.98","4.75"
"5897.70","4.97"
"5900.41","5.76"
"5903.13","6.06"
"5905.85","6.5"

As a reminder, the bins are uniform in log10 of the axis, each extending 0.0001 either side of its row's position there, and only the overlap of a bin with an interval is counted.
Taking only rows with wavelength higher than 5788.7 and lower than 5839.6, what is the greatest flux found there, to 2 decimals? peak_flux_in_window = 7.25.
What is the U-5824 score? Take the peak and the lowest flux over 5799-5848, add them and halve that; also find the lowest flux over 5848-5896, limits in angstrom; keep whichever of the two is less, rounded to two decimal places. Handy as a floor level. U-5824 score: 4.75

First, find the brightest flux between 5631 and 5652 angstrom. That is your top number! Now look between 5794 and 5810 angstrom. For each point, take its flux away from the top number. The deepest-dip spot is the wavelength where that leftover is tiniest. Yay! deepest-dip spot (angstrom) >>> 5800.73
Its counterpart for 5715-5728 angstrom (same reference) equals 5726.41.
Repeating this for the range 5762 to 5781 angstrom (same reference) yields 5768.76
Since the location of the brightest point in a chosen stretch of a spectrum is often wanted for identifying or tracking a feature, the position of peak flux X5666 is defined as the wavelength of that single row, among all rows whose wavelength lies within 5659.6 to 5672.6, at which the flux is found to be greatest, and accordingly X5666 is 5666.08 angstrom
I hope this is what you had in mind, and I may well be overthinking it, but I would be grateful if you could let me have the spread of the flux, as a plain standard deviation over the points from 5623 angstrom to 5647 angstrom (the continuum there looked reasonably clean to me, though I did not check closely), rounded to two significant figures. 0.11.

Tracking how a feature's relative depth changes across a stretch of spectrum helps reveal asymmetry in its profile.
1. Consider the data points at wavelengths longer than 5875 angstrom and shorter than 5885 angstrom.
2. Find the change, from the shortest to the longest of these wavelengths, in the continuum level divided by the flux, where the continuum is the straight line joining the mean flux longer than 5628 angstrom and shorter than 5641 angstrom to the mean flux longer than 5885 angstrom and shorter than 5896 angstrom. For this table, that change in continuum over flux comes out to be 0.11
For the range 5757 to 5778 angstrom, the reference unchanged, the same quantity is 0.07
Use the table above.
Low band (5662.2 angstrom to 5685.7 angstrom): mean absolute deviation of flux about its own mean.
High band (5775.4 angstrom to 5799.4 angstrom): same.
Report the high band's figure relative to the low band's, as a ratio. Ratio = 1.0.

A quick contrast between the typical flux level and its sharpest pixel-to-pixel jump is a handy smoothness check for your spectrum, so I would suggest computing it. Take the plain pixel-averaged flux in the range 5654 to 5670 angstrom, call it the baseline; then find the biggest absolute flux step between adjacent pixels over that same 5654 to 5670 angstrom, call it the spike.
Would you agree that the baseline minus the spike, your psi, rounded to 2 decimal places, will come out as 5.94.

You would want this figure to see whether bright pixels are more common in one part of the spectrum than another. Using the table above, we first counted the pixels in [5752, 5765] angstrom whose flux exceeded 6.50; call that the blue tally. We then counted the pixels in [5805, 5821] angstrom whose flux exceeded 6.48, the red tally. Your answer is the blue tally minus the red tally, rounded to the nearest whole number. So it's -1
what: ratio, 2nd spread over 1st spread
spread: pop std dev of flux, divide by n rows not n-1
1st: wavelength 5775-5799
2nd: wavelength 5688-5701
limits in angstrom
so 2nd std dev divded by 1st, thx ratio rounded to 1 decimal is 1.1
